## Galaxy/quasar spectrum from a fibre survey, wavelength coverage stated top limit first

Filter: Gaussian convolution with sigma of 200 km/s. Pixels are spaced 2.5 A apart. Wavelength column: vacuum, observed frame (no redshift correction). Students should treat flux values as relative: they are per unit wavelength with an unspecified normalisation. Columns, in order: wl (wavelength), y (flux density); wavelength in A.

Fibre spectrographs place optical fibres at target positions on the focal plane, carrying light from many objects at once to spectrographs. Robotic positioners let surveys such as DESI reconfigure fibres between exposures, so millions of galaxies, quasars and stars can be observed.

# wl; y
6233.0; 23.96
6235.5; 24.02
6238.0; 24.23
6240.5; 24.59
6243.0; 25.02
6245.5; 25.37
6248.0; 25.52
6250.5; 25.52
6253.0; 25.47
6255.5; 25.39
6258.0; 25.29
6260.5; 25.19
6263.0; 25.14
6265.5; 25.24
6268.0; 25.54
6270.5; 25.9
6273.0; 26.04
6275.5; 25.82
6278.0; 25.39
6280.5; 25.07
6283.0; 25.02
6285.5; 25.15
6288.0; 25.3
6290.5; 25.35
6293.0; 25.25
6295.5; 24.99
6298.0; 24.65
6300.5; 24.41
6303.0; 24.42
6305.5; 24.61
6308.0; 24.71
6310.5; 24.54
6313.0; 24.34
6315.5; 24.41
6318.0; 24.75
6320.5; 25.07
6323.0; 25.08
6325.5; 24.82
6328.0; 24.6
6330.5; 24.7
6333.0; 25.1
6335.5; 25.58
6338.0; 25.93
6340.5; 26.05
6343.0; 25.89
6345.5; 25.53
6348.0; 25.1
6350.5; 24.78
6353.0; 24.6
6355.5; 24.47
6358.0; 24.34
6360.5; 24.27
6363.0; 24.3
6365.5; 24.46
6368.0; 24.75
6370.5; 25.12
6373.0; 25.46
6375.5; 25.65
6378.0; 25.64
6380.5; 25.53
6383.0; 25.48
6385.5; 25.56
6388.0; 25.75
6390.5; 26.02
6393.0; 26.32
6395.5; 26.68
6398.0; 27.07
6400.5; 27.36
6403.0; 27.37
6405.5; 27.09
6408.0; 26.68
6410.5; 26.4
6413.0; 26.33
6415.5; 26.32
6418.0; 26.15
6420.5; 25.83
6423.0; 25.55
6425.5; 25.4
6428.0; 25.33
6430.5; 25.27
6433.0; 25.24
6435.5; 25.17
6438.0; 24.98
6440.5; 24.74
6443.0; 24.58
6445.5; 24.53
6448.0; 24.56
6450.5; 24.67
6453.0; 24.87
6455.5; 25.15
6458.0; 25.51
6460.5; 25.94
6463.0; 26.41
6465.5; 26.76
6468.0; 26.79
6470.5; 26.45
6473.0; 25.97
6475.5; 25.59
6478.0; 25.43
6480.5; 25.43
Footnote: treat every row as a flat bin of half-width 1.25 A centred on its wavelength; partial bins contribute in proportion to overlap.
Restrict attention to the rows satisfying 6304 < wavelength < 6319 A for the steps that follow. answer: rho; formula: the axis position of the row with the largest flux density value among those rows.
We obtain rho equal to 6318.0 A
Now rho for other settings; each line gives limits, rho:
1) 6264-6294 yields 6273.0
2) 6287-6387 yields 6340.5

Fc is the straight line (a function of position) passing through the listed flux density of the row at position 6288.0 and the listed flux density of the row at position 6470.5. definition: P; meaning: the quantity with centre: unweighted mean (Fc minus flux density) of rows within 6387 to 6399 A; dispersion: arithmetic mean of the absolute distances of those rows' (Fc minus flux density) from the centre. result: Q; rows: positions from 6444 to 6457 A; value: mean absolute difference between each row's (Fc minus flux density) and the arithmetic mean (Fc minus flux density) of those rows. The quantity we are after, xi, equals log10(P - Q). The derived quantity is -0.69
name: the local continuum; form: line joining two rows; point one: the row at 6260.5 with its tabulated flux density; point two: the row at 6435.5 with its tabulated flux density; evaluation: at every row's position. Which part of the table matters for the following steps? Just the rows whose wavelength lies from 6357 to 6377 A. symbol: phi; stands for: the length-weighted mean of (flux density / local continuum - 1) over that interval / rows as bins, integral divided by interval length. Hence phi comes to -0.015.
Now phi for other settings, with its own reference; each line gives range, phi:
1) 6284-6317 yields -0.016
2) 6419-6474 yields 0.011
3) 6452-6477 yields 0.031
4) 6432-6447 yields -0.012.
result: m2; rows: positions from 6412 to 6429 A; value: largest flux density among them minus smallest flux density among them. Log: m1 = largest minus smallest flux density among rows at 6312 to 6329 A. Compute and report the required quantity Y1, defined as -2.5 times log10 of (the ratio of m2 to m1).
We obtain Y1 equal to -0.3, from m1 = 0.74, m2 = 1.0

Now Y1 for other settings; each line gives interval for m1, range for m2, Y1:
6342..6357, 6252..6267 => 1.6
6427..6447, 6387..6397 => -0.2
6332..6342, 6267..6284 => -0.1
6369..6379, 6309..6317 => 1.1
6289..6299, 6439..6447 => 1.3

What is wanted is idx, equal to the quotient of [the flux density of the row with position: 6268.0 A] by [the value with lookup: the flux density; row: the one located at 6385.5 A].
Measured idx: 1.00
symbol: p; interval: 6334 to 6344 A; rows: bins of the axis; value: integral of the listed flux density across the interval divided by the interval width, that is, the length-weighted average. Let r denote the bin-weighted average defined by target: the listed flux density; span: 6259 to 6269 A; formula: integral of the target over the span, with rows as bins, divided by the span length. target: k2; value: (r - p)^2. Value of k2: 0.3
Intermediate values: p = 25.8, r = 25.3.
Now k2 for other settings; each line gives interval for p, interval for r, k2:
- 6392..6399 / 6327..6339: 2.3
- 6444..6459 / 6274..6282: 0.3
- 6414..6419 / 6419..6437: 0.7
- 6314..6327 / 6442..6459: 0.0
